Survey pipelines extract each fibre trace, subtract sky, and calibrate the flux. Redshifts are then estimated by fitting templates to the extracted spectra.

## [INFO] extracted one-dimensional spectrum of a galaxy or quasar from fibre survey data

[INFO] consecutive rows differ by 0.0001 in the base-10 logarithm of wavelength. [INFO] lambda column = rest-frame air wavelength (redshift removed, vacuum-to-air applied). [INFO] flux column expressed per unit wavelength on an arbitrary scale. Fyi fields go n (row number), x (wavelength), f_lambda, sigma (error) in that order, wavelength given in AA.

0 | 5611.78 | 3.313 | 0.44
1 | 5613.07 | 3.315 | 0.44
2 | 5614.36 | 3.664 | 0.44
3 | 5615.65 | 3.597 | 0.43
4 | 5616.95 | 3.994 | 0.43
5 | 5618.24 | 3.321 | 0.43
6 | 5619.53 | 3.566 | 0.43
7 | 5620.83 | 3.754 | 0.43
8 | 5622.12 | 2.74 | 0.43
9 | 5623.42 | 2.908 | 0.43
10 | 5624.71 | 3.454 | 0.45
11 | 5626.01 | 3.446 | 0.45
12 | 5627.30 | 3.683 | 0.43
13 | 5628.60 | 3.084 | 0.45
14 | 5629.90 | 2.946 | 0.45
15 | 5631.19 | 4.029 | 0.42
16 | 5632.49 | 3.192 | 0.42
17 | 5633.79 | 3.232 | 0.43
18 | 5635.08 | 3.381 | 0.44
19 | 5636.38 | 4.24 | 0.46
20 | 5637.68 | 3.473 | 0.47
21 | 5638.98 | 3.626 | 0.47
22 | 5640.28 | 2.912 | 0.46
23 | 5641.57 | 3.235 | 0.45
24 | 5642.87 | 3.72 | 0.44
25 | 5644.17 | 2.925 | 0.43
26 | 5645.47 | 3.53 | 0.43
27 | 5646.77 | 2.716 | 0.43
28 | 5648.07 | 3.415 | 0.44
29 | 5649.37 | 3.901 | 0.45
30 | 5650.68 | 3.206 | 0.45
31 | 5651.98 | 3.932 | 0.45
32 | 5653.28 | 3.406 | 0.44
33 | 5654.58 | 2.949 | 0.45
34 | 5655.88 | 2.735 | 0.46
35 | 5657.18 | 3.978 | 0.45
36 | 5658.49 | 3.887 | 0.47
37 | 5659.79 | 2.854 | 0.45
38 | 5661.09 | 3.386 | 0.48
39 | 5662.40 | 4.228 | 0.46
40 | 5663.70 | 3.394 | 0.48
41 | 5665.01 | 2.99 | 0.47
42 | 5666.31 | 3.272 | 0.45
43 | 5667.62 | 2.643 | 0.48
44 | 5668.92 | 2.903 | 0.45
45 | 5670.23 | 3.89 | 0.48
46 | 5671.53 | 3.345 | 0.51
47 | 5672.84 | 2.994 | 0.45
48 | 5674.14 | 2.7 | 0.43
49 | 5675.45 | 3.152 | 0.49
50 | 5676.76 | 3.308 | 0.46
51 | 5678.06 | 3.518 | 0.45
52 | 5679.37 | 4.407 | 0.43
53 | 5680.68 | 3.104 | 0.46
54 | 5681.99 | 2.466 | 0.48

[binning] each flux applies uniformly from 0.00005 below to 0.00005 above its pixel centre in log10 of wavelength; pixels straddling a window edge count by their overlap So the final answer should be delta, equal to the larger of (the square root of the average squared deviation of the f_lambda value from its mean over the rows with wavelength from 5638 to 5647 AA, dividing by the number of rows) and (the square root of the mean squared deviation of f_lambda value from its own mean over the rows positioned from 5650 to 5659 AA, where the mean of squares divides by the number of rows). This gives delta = 0.47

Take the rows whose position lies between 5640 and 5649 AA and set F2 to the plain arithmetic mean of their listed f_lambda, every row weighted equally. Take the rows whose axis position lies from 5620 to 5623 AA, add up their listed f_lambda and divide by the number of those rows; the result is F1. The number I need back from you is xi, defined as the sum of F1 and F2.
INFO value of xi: 6.45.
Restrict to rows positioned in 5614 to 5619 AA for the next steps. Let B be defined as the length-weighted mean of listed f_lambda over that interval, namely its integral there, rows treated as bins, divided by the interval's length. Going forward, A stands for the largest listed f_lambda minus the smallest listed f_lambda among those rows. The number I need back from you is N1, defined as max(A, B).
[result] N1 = 3.6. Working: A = 0.7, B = 3.64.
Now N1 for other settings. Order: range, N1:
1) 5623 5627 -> 3.3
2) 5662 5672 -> 3.3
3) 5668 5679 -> 3.2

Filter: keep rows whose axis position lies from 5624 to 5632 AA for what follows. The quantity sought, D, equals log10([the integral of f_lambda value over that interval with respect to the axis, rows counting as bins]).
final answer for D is 1.44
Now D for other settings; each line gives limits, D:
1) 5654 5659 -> 1.23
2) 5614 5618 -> 1.17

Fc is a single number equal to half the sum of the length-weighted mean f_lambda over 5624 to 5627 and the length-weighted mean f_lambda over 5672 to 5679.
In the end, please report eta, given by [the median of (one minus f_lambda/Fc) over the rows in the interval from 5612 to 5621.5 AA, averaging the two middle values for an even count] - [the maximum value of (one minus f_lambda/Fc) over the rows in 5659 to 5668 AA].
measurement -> -0.29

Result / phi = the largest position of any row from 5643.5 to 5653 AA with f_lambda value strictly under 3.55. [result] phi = 5650.68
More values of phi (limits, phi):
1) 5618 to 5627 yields 5626.01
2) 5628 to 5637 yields 5635.08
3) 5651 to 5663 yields 5661.09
